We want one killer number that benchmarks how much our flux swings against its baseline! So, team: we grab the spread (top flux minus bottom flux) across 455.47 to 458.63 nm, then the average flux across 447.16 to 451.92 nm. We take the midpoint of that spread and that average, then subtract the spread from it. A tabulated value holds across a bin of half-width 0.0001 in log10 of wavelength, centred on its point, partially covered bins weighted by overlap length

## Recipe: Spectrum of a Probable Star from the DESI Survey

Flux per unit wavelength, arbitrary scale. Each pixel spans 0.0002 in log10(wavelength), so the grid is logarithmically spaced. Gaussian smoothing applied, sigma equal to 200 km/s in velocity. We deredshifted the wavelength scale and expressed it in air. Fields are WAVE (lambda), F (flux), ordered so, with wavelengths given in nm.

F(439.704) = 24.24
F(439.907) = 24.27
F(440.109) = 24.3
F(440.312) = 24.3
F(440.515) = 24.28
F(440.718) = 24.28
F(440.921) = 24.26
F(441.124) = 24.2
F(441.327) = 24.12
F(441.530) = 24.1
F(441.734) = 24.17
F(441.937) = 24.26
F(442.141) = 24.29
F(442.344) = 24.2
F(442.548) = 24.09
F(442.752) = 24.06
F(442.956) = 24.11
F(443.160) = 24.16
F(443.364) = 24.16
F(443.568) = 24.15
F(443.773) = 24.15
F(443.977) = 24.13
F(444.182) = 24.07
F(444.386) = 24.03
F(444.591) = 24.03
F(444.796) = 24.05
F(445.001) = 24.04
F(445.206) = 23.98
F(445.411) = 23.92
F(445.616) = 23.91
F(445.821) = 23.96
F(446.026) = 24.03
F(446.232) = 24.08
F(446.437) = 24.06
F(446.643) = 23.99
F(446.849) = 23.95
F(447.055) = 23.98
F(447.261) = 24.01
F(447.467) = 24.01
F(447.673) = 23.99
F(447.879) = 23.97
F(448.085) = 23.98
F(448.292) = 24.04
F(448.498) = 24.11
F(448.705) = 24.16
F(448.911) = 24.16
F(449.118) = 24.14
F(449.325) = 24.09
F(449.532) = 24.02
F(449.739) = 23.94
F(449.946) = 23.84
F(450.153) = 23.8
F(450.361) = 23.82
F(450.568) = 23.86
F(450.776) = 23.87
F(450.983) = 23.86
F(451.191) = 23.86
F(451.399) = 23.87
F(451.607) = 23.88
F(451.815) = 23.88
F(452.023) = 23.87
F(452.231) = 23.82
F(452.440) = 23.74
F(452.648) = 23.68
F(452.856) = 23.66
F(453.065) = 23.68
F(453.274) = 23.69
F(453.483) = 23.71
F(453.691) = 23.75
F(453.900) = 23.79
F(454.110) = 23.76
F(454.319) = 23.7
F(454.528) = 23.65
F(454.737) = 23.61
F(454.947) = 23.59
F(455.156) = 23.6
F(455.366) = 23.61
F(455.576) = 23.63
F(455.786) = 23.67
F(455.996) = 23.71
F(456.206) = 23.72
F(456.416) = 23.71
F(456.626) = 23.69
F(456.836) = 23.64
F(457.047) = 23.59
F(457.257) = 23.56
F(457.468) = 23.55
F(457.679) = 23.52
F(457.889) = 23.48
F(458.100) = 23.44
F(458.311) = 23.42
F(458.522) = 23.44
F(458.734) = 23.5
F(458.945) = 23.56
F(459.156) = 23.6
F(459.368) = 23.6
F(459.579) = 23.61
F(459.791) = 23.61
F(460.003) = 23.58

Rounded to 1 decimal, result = 11.8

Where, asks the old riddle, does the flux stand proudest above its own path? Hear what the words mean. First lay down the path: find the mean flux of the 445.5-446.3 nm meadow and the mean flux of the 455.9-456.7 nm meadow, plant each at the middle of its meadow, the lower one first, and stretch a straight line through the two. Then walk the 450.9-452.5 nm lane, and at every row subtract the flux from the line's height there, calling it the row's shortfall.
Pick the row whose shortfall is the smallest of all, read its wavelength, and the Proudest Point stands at 451.815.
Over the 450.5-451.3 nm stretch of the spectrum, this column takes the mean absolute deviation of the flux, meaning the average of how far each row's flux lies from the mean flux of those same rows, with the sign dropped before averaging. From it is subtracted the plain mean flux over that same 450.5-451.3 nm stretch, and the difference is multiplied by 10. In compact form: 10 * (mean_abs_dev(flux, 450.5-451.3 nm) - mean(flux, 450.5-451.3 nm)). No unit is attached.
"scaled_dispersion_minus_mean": -239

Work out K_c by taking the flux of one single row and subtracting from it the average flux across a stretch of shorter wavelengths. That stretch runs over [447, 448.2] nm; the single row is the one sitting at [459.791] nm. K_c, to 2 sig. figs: -0.38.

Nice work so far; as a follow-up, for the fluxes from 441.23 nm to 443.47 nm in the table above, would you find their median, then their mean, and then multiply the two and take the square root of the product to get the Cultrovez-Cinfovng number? 24.2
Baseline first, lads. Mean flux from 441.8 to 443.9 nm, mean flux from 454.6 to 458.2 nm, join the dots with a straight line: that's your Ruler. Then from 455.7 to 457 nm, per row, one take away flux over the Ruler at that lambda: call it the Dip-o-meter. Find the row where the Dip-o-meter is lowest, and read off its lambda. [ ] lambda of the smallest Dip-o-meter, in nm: 456.206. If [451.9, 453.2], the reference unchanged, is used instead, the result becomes 452.023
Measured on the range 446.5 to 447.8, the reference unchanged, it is 447.467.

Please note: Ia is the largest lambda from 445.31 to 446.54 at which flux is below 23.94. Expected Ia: 445.616 nm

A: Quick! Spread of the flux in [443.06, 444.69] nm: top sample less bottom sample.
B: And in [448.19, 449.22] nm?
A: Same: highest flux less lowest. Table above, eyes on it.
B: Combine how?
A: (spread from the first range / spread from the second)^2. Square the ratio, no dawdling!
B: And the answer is 1.2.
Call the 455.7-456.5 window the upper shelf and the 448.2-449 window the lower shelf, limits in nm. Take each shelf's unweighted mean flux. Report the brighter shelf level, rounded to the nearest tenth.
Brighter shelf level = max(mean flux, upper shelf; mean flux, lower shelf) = 24.1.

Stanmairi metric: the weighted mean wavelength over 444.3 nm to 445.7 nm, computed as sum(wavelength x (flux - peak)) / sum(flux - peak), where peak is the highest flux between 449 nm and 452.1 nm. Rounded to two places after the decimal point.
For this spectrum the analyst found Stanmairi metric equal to 445.13 nm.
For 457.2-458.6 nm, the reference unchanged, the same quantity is 457.92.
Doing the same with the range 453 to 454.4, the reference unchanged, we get 453.67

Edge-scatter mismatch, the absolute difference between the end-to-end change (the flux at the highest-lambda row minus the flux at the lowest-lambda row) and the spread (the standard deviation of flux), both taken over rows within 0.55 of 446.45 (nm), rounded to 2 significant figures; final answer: 0.13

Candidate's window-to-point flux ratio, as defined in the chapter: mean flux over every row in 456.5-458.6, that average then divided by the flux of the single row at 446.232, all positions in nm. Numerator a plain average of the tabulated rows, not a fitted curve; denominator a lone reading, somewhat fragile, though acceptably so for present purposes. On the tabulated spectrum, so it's 0.98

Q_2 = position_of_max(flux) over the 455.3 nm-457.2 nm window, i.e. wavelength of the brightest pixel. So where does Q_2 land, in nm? 456.206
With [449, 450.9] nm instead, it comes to 449.118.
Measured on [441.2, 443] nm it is 442.141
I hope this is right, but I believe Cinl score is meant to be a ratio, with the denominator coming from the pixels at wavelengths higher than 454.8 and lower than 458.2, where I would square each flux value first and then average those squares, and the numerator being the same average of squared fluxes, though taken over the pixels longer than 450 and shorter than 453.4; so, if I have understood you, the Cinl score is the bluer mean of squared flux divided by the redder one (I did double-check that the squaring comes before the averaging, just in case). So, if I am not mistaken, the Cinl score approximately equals 1.02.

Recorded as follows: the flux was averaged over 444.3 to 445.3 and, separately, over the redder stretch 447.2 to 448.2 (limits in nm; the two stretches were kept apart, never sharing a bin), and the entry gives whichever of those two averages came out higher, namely 24.0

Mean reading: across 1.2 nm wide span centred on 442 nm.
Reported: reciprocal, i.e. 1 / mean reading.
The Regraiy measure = 0.0413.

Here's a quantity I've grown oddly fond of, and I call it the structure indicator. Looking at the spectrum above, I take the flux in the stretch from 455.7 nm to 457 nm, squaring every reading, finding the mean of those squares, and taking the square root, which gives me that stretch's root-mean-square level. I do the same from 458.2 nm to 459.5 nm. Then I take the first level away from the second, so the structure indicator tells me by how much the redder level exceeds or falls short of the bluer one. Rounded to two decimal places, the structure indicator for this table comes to -0.17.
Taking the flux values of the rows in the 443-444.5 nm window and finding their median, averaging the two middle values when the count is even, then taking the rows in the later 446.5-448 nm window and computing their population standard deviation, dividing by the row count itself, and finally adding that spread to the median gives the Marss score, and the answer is 24.2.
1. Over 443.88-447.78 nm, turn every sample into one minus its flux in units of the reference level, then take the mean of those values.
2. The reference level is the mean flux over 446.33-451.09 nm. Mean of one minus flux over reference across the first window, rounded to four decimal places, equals -0.0011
